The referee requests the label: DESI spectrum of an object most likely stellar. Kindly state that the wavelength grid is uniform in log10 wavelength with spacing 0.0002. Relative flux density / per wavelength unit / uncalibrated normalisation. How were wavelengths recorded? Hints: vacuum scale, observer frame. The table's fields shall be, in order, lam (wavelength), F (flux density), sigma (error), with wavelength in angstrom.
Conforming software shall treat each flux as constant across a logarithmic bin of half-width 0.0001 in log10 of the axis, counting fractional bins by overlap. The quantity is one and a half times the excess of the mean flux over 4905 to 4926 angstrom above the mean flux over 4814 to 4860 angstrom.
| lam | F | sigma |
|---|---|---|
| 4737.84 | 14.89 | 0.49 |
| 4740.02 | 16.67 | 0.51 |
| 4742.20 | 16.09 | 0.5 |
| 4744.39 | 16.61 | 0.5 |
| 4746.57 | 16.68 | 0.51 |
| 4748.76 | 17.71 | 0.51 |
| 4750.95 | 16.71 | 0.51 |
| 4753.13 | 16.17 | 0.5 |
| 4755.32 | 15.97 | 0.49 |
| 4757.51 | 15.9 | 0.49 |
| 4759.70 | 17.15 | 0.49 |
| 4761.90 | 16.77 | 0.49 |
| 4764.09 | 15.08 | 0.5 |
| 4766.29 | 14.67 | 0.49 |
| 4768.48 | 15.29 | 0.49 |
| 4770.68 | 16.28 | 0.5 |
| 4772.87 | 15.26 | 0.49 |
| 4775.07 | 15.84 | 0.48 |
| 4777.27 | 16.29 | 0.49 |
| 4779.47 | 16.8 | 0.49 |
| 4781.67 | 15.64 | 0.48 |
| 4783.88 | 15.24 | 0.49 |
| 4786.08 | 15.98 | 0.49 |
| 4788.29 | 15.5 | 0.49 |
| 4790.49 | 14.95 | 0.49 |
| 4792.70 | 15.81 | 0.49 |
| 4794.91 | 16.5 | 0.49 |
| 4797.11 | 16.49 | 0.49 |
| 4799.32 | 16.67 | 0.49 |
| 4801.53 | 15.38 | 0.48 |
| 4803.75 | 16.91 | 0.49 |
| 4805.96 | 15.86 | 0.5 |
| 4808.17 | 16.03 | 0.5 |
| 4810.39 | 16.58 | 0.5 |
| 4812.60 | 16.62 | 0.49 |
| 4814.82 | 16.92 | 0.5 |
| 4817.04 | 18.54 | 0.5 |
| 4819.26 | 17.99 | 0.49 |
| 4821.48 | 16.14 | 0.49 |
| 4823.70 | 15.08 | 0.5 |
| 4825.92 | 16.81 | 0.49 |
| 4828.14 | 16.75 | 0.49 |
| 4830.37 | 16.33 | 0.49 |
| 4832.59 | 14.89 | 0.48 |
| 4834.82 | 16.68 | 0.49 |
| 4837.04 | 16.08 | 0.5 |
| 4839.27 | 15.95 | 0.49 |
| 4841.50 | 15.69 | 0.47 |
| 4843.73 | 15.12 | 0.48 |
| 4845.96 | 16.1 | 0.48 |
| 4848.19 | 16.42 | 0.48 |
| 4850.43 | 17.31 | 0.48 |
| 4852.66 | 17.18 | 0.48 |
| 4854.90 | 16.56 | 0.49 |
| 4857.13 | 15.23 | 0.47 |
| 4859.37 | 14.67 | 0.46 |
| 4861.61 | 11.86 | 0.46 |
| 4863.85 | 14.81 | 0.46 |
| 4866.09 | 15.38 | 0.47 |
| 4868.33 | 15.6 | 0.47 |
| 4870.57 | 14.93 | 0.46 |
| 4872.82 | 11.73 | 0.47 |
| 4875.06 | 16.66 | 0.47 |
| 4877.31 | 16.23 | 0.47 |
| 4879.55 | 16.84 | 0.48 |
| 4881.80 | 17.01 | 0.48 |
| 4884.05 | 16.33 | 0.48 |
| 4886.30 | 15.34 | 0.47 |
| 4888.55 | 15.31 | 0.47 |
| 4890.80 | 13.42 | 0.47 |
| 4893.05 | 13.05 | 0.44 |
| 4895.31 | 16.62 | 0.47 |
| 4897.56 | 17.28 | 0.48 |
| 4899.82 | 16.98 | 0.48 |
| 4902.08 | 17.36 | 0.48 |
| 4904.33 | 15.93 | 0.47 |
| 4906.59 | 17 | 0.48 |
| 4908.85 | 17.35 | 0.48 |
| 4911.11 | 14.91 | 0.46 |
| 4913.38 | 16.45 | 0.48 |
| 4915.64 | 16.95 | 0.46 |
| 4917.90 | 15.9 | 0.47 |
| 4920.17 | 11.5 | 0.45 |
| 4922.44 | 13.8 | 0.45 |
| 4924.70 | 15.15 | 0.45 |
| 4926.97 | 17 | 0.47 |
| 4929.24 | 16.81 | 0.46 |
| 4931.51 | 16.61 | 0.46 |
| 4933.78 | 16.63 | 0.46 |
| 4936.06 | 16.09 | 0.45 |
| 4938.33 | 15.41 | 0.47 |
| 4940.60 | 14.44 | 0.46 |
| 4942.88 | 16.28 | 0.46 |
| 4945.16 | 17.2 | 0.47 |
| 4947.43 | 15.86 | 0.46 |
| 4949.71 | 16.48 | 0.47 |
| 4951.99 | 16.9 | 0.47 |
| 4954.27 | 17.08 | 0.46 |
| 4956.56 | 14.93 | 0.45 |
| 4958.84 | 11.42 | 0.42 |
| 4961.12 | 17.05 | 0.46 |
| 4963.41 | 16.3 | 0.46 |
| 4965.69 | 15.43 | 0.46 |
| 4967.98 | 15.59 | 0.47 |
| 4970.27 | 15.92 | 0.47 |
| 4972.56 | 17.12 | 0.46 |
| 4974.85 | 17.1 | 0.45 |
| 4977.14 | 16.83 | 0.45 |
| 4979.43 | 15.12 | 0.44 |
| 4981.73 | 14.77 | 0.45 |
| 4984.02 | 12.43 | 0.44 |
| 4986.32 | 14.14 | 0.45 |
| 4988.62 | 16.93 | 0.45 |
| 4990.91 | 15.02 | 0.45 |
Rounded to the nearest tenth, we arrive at -1.3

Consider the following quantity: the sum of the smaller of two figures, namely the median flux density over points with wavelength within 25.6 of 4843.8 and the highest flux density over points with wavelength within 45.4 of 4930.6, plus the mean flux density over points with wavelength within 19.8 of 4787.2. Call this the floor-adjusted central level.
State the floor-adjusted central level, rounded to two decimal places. 32.01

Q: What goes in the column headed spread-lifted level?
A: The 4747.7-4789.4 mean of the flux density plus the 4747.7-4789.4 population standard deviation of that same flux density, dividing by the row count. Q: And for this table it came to 16.8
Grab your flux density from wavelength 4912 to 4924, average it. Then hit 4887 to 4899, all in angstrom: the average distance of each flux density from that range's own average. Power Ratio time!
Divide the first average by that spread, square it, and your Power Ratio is 96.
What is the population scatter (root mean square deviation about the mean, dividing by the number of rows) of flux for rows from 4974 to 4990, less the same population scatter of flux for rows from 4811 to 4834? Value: 0.54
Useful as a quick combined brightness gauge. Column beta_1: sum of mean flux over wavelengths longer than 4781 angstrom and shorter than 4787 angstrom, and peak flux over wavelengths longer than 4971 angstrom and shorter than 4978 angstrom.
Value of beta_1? 32.7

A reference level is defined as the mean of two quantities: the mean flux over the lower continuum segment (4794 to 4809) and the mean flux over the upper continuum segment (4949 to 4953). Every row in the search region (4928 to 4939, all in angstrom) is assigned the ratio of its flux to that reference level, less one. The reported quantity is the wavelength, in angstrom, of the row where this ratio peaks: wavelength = 4929.24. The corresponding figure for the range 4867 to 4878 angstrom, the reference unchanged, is 4875.06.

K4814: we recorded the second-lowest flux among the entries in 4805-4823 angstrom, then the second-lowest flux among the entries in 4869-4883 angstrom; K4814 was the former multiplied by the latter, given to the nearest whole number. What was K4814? 239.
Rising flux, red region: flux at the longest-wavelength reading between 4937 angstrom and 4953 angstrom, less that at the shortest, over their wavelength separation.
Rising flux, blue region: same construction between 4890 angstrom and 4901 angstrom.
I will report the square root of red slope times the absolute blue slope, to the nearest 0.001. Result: 0.207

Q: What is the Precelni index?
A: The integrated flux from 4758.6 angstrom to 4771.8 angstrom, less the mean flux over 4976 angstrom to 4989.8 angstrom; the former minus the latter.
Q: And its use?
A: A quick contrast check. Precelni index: 194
